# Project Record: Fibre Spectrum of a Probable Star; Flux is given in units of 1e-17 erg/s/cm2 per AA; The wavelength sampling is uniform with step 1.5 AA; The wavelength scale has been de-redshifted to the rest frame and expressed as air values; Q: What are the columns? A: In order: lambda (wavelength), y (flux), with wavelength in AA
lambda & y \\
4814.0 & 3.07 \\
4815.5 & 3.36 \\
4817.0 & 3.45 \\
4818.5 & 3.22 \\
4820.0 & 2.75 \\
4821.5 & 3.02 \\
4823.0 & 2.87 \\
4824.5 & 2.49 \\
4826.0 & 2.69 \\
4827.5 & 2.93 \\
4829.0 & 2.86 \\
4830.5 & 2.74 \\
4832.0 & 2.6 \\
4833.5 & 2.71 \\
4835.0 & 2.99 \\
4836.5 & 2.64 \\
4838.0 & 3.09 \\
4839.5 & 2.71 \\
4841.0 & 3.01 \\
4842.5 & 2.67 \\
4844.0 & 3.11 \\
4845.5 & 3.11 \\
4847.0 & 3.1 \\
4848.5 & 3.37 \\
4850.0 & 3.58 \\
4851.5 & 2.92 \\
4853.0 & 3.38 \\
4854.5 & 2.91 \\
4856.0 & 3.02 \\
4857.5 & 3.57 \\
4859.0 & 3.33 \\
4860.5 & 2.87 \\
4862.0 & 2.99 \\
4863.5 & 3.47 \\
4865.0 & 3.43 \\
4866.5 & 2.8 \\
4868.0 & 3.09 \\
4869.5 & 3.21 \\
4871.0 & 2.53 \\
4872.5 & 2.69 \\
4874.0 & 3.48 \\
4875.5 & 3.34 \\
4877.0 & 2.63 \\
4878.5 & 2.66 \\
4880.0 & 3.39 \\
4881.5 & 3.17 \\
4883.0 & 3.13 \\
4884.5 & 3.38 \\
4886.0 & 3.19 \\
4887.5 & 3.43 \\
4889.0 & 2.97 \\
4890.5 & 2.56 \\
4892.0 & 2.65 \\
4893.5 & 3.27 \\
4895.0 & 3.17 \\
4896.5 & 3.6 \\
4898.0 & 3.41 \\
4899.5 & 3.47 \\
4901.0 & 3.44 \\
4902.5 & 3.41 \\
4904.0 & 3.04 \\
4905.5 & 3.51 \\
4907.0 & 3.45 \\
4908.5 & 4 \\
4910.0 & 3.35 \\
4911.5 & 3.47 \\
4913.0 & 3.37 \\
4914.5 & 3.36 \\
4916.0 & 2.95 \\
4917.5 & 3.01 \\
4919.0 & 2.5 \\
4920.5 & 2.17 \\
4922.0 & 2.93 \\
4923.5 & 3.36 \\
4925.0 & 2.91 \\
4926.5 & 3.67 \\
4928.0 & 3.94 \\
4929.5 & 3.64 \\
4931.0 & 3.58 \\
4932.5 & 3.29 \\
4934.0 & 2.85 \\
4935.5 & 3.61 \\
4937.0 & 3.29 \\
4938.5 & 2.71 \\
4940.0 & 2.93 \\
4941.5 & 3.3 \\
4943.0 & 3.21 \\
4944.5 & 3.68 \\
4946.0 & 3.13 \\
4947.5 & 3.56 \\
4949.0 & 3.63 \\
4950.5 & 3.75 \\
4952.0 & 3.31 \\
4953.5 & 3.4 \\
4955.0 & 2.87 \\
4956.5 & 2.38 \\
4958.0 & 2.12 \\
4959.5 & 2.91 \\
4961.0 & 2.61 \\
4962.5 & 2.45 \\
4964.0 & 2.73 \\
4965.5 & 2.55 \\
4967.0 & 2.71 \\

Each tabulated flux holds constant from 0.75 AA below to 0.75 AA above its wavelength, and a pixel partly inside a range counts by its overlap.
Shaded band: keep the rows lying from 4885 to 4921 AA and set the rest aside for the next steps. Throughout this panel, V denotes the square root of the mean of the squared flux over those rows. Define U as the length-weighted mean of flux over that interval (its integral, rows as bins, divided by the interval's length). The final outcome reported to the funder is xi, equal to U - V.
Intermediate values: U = 3.21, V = 3.22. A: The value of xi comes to -0.016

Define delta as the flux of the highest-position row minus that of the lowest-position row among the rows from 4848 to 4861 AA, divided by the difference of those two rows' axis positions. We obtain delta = -0.04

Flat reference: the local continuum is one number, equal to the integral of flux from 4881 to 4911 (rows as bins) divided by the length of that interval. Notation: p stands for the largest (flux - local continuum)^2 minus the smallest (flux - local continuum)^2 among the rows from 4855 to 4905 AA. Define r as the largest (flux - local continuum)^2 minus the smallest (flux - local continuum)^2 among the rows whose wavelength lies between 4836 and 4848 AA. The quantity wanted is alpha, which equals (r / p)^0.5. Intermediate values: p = 0.57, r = 0.38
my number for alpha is 0.8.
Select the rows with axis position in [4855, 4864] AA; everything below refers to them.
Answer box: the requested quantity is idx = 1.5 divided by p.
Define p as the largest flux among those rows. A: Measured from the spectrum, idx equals 0.420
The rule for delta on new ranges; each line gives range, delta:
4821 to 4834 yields -0.03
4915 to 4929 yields 0.08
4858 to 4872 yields -0.07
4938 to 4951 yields 0.09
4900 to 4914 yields -0.01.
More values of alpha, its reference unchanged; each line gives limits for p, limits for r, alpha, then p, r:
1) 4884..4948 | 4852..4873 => 0.7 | 1.24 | 0.56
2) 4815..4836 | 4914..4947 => 1.4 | 0.62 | 1.24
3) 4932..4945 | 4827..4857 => 1.2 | 0.33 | 0.46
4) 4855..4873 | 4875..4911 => 1.0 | 0.56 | 0.52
